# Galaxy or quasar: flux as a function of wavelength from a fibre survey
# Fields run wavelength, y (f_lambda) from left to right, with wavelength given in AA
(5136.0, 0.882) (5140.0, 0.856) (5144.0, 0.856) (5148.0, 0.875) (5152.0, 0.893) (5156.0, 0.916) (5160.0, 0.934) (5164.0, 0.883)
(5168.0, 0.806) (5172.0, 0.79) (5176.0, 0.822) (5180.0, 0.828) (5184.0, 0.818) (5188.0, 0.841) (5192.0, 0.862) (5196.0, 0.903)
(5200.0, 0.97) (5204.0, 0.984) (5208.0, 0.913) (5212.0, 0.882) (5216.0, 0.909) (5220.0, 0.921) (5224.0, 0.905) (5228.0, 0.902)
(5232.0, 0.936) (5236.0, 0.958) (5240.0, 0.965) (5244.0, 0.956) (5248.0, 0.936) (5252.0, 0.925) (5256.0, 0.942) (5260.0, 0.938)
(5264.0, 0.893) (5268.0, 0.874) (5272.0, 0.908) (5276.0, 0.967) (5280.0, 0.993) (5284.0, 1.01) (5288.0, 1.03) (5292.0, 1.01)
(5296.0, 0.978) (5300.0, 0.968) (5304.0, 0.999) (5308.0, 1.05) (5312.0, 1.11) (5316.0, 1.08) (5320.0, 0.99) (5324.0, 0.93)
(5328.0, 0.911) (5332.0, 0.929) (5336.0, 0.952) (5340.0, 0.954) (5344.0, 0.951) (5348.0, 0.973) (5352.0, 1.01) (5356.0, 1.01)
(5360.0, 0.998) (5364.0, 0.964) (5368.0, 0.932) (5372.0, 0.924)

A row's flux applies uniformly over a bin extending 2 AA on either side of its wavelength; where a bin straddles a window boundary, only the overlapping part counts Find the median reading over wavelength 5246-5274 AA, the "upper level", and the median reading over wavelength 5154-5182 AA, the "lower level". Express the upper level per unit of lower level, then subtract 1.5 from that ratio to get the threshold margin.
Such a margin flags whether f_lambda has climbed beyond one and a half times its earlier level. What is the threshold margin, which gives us -0.38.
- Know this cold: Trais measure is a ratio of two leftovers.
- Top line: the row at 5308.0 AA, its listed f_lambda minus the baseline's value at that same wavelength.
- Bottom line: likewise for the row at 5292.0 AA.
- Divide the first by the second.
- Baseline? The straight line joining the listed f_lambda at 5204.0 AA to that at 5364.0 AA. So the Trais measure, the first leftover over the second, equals 2.1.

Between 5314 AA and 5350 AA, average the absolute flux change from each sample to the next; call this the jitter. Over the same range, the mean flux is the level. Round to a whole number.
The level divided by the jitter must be 33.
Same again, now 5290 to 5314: 28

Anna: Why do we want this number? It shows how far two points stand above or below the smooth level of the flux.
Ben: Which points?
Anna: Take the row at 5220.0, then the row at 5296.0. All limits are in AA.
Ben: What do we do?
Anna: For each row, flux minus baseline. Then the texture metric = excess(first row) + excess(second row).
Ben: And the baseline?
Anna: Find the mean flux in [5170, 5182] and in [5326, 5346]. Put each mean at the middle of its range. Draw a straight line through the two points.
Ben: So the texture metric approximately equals 0.143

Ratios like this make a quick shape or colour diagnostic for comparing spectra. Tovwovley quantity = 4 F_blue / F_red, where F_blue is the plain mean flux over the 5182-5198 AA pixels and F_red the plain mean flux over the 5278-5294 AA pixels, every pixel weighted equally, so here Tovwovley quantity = 3.39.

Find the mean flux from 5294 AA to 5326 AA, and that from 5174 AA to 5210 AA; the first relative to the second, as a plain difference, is 0.13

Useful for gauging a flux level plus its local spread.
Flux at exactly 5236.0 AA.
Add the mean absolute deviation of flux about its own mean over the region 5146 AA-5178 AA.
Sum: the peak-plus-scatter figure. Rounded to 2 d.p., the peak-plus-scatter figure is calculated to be 1.00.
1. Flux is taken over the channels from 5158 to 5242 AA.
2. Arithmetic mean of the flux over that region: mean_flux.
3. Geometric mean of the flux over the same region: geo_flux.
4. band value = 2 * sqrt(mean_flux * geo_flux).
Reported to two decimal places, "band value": 1.78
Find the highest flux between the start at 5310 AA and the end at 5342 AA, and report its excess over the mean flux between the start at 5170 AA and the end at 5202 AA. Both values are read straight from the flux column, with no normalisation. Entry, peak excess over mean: 0.256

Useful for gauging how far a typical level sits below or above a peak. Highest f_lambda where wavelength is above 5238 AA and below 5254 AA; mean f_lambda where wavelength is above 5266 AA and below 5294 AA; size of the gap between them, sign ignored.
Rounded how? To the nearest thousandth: 0.005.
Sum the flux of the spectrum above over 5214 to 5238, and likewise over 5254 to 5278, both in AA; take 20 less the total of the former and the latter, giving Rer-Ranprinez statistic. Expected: 8.95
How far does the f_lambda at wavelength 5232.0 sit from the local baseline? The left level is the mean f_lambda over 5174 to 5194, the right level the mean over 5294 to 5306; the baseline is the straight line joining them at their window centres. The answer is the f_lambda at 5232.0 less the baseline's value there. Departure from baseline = 0.041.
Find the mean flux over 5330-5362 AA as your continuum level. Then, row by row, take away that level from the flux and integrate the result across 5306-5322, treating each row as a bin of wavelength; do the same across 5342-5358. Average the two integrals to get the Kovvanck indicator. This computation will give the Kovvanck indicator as 0.79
